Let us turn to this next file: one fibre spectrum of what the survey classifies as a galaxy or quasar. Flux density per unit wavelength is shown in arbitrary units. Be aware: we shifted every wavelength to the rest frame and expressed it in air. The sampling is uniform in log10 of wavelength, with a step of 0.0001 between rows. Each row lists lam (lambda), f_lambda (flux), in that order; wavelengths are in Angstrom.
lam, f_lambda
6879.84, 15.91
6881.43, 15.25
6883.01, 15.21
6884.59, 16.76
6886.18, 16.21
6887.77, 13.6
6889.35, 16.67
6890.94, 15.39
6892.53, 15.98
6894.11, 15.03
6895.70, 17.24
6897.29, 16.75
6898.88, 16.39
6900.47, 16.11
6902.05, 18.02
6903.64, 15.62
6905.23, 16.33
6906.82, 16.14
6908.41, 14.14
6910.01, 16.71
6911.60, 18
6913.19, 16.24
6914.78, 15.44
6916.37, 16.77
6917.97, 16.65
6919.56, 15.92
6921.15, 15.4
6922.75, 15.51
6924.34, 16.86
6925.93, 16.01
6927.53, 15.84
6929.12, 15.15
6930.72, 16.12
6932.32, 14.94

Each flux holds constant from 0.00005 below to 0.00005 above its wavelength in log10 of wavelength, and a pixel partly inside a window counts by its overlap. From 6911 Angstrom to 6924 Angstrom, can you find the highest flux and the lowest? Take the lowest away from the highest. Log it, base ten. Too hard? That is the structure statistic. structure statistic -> 0.41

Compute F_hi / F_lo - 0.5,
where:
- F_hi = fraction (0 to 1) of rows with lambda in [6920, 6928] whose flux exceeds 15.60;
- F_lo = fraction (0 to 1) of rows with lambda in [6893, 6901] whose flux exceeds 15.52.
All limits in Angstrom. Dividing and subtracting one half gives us 0.25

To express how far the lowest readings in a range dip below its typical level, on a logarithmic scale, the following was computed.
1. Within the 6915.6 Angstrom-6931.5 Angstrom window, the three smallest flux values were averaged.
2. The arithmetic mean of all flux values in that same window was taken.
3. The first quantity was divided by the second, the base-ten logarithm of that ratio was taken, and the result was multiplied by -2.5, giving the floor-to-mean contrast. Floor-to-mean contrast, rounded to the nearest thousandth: 0.046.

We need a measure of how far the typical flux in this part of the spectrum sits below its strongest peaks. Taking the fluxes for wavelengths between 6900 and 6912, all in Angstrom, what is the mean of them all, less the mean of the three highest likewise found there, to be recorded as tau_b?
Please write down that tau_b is -1.2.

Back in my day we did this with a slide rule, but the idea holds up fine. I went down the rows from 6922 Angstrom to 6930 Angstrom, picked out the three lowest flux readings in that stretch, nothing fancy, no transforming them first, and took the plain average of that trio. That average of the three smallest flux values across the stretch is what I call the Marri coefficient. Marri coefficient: 15.5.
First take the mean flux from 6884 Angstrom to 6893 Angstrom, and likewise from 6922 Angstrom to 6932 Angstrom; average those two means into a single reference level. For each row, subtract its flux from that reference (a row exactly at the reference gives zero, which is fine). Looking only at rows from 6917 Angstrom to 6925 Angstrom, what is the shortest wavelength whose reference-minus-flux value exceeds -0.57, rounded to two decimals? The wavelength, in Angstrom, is 6919.56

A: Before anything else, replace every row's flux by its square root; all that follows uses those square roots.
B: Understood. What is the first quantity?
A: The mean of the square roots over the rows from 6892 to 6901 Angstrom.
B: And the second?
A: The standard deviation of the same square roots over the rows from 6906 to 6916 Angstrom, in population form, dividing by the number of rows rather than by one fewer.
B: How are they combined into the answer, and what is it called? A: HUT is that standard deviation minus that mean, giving -3.88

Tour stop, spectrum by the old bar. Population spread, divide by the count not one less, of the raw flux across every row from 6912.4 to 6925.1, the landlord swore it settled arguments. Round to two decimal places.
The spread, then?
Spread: 0.58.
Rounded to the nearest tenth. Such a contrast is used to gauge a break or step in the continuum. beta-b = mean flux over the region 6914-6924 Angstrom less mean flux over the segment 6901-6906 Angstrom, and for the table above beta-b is -0.7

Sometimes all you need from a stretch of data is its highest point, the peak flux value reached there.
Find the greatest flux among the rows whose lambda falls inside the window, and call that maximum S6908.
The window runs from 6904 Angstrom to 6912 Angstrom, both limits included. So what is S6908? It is 18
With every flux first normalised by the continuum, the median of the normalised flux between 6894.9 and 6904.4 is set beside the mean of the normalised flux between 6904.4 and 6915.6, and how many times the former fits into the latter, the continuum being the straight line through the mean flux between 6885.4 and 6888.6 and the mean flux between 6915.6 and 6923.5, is 0.95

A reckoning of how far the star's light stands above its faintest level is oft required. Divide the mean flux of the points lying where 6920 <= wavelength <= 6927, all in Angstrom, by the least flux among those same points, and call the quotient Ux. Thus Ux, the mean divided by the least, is 1.04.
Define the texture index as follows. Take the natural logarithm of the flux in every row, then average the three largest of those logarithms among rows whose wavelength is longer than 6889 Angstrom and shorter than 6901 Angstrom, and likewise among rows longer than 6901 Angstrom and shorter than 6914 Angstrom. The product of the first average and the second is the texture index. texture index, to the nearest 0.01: 8.10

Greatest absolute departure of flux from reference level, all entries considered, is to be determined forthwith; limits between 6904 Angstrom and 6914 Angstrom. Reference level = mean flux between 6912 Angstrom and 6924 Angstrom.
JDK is 2.0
